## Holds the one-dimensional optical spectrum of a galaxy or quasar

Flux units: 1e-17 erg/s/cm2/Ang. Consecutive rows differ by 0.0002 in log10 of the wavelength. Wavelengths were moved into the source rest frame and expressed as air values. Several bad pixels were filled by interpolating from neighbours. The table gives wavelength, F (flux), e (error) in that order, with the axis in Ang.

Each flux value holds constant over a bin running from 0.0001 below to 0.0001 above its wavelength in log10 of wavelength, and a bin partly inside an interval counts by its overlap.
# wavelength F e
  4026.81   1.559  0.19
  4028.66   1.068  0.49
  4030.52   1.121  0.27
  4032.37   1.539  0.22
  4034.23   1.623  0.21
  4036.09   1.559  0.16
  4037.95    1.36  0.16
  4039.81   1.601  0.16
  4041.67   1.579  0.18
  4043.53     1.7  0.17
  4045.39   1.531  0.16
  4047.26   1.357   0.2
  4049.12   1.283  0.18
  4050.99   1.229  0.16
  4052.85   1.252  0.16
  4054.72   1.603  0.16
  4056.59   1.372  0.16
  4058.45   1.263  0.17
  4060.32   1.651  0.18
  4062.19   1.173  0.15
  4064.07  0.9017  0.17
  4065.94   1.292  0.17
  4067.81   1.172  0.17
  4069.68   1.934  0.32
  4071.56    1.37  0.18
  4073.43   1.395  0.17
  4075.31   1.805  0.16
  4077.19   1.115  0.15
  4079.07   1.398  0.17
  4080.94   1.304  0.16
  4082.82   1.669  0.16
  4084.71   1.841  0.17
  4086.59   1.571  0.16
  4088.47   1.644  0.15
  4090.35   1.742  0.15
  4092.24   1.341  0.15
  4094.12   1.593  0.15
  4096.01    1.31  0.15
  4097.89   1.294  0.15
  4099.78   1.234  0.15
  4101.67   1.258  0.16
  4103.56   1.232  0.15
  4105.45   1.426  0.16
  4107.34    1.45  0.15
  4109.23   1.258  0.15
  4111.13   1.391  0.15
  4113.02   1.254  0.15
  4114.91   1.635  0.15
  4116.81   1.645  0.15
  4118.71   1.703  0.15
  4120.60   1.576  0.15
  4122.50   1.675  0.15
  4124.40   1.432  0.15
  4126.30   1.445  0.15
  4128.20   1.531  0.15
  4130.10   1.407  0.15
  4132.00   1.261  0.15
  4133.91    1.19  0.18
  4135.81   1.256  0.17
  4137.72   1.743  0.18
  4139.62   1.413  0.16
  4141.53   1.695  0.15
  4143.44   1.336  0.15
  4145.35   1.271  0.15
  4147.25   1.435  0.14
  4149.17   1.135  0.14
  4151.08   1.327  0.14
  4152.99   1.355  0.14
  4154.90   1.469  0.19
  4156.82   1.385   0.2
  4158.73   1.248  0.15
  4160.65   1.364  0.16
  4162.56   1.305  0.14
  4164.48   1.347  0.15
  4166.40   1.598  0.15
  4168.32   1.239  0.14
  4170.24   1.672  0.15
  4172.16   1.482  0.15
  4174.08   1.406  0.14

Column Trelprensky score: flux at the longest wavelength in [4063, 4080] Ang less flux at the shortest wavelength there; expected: 0.50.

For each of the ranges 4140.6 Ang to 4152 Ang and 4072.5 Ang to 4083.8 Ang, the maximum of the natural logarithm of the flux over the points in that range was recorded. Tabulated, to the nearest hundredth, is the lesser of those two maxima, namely 0.53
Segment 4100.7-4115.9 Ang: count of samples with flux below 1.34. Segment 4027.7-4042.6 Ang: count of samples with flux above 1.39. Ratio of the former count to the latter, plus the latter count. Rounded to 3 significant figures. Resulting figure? 5.80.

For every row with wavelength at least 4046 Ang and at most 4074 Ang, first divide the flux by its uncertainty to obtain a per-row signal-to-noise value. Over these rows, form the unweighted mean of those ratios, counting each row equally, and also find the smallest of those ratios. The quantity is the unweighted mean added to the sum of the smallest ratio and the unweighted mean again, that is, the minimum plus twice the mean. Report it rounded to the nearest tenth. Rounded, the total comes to 20.5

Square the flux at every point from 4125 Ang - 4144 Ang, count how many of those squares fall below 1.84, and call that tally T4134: 4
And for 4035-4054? 3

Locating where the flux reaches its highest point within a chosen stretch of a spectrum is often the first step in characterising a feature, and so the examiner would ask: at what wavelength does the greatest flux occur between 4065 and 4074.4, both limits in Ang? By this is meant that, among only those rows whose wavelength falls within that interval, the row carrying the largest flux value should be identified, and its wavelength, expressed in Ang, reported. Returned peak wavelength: 4069.68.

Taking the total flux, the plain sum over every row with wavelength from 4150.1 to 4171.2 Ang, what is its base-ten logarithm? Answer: 1.18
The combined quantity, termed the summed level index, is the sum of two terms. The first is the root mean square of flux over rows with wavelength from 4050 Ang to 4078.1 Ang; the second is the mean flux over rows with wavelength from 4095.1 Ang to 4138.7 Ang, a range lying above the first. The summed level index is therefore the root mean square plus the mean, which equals 2.81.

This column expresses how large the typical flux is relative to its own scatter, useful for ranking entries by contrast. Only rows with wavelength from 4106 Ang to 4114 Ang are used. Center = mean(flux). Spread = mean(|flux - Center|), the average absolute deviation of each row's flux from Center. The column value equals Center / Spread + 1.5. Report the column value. 18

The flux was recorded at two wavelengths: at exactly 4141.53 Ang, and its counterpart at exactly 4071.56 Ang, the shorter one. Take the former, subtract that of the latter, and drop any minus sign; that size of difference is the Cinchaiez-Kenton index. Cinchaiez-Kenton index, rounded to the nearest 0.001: 0.325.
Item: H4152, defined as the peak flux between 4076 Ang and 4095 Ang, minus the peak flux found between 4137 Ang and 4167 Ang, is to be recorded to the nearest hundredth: 0.10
